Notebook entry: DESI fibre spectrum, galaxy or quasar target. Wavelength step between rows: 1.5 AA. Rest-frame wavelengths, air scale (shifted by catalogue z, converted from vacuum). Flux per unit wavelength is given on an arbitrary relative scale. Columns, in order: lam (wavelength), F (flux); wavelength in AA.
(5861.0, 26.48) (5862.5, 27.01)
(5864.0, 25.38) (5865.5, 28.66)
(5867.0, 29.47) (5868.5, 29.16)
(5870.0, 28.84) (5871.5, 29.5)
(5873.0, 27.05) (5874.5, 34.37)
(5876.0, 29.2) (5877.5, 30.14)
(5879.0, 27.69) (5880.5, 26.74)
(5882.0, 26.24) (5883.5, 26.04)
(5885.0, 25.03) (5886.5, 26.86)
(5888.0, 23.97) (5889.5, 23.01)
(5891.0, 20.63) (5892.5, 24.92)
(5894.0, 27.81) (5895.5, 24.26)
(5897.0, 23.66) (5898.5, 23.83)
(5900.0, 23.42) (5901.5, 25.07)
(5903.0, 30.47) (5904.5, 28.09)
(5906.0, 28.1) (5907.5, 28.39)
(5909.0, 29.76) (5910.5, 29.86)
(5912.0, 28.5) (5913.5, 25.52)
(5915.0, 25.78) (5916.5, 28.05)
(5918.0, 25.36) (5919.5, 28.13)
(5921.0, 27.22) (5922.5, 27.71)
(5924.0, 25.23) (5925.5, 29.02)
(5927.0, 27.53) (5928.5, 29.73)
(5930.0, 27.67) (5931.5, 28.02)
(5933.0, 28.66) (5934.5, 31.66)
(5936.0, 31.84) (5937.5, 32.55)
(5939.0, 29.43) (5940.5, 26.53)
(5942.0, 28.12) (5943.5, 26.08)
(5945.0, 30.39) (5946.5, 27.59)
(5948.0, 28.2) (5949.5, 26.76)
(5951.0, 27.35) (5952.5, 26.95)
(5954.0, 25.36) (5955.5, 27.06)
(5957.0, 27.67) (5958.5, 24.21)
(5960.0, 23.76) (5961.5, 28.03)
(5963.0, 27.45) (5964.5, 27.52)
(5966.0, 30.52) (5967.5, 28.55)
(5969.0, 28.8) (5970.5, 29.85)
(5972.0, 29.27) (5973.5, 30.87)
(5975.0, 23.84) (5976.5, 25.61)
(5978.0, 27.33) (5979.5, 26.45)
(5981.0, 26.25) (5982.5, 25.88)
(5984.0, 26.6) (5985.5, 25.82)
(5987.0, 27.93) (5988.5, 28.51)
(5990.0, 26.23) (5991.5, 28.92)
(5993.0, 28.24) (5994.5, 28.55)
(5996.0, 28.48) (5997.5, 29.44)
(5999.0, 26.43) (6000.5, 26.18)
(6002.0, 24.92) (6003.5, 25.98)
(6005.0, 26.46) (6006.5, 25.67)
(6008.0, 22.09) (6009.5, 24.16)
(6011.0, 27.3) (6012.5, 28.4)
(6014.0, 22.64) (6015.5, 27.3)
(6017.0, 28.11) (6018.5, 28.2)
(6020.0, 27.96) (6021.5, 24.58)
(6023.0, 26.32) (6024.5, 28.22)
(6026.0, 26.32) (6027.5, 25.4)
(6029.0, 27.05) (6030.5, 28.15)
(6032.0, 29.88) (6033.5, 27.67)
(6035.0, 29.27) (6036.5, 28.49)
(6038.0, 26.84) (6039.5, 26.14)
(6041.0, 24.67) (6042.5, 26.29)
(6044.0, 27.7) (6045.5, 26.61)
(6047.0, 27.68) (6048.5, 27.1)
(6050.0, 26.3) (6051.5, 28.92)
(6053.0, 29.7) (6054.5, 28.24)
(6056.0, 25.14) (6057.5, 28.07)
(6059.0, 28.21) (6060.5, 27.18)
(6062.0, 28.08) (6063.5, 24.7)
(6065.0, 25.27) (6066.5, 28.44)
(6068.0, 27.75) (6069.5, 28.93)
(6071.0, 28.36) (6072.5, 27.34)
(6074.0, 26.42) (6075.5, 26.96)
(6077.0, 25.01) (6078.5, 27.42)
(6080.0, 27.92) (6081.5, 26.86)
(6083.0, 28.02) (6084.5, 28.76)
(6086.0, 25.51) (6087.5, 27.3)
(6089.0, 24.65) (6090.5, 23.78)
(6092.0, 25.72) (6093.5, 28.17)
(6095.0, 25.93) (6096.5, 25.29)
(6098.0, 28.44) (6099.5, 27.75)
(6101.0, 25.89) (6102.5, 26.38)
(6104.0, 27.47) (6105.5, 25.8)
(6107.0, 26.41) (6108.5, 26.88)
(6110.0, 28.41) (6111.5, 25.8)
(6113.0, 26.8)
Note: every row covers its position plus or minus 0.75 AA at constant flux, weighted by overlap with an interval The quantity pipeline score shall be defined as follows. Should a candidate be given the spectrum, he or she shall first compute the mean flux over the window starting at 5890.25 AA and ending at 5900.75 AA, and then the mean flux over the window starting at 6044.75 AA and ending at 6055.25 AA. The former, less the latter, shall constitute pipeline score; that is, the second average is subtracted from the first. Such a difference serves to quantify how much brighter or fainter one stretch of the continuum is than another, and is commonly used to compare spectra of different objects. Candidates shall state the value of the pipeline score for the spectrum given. -3.7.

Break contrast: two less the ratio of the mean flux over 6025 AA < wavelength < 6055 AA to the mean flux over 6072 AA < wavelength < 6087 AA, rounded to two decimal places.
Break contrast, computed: 0.99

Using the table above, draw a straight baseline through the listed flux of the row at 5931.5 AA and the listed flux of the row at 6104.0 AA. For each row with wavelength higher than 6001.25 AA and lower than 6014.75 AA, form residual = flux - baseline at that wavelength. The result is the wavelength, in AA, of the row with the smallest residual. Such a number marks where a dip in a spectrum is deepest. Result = 6008.0 AA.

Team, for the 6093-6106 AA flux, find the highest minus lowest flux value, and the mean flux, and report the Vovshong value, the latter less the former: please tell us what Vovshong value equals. 23.6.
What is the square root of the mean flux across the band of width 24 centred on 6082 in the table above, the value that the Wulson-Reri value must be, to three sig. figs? 5.17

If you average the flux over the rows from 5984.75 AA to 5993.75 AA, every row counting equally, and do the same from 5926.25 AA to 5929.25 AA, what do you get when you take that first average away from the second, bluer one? 1.0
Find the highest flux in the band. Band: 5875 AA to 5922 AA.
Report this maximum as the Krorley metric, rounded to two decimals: 30.47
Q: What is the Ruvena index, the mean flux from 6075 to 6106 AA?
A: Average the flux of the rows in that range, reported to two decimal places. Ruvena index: 26.62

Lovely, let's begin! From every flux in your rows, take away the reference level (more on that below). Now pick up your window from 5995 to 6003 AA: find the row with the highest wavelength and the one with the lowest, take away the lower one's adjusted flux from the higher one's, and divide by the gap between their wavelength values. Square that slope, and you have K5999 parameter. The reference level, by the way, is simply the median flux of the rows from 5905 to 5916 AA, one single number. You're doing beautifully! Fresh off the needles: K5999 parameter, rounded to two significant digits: 0.35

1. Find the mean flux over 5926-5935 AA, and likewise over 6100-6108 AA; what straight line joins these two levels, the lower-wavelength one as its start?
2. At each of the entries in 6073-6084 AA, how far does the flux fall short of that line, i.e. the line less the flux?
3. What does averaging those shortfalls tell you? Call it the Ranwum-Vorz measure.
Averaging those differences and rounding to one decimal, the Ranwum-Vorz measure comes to -0.2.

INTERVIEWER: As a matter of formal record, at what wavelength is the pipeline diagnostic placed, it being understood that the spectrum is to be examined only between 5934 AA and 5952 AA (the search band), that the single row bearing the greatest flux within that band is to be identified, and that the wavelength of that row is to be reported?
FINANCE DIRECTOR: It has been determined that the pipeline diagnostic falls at 5937.5 AA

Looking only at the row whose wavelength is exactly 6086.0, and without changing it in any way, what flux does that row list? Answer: 25.51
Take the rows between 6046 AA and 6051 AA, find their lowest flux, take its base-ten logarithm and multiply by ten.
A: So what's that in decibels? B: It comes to 14.20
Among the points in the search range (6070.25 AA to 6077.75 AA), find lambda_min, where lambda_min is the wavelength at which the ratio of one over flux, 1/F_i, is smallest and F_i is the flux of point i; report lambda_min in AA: 6071.0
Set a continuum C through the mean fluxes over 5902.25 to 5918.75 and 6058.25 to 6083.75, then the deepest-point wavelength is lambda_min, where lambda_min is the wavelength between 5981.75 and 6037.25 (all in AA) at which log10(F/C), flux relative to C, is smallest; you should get 6008.0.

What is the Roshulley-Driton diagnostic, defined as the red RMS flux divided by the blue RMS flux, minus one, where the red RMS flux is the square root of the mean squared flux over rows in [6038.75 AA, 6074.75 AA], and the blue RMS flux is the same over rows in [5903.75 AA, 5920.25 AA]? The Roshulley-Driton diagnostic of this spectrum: -0.020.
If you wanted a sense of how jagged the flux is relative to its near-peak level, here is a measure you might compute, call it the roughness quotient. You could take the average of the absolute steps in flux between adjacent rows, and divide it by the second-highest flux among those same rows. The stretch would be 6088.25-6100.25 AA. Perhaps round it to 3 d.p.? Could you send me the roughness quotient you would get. 0.061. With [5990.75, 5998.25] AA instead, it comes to 0.017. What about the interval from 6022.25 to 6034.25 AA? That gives 0.058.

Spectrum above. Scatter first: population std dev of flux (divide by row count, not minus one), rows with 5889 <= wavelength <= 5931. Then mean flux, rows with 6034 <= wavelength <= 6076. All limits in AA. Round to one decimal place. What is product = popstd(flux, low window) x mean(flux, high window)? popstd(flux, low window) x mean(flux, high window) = 65.9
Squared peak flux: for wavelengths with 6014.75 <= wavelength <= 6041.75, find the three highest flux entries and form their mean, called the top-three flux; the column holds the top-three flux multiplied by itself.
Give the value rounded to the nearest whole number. 853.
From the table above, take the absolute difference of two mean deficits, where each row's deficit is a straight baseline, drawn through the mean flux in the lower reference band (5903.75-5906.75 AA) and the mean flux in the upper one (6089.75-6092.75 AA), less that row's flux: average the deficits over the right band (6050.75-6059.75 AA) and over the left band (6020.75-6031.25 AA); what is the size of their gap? 2.0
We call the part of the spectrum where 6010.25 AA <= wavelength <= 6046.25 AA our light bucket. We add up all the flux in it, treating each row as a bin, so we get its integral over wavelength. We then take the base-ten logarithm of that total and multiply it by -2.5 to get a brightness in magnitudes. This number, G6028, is -7.47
